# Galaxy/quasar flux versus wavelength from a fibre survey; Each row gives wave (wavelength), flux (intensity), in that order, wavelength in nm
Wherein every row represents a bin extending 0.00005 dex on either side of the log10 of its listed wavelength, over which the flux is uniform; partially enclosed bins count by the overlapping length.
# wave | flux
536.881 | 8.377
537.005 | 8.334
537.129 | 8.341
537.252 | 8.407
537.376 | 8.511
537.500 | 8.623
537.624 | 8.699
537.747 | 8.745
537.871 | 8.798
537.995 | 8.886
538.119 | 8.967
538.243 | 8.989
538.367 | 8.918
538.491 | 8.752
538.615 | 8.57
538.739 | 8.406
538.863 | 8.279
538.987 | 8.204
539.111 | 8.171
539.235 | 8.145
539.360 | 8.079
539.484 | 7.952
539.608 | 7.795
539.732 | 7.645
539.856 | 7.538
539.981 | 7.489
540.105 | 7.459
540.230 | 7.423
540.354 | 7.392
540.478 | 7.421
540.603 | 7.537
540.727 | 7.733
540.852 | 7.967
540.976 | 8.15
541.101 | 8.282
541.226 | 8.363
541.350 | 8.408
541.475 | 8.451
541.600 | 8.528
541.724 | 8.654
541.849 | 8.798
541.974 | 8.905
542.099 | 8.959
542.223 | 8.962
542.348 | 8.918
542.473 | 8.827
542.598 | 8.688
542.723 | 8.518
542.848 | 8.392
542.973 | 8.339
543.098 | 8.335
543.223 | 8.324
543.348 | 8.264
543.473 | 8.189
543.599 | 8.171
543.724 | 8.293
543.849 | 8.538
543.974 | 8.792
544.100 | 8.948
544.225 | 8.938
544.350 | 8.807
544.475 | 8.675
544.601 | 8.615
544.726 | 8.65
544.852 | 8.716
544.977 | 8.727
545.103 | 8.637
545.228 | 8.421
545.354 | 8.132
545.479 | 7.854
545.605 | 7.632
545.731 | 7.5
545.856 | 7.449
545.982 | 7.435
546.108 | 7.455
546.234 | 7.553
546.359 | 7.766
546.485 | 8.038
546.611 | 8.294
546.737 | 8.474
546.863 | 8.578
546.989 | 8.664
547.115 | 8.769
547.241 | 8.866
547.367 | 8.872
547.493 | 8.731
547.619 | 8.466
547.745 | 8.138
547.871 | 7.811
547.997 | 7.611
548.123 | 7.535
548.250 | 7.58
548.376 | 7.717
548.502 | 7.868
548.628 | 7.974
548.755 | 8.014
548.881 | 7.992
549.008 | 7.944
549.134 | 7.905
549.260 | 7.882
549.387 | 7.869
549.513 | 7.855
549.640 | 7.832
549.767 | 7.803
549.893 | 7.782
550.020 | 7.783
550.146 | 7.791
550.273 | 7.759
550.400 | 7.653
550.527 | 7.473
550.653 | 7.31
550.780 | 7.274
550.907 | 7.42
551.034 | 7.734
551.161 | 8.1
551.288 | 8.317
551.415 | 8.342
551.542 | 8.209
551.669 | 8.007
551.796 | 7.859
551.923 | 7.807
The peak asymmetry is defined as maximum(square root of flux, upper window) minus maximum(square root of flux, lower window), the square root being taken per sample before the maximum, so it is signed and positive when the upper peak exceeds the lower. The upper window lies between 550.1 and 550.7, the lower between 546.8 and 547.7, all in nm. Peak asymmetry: -0.19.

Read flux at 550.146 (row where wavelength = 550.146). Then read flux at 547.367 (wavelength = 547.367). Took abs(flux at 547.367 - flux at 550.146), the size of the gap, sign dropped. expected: 1.1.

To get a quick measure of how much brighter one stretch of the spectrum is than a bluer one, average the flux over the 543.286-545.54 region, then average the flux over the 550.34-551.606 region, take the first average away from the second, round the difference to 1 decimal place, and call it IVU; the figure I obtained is -0.7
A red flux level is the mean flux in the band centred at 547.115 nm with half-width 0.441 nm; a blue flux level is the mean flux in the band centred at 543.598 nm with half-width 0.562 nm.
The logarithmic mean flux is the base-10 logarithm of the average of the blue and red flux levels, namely 0.933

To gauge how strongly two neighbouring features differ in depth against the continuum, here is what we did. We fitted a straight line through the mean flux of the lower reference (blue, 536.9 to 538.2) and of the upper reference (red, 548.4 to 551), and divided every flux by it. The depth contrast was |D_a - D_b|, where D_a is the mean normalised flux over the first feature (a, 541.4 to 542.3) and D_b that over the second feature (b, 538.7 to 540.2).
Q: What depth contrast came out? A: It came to 0.12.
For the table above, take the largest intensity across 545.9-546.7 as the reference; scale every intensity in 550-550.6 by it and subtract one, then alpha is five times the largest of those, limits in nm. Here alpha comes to -0.30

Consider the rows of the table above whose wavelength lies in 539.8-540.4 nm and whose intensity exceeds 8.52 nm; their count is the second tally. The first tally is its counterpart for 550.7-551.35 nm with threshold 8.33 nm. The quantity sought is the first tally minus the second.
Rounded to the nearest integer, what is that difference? 0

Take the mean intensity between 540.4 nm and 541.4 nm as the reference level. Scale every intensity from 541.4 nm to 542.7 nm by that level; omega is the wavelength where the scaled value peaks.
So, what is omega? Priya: 542.223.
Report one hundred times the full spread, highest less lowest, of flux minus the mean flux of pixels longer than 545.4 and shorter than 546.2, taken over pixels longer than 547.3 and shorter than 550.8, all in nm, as 160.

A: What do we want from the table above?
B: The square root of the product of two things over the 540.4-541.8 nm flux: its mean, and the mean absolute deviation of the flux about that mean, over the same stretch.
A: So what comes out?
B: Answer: 1.67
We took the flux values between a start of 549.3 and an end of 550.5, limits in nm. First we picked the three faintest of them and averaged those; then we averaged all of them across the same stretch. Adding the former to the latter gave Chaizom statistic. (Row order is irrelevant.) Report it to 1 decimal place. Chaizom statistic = 15.5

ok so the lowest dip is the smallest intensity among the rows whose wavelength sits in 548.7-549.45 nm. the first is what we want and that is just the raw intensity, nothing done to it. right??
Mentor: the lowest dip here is 7.869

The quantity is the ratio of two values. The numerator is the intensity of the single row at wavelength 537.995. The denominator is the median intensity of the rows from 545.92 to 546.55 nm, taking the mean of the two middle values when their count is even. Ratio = 1.18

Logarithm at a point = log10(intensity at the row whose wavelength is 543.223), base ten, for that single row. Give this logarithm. 0.92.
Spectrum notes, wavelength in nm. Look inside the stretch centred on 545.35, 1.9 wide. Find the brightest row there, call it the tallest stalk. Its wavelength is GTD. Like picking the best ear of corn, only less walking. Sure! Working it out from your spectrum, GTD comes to 544.977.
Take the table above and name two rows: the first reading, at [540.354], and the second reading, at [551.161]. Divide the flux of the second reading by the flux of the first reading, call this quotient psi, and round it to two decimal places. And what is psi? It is 1.10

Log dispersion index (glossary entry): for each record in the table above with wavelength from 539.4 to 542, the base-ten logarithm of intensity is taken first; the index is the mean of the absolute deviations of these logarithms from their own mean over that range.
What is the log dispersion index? 0.024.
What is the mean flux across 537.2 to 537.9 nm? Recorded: 8.6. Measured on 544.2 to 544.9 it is 8.7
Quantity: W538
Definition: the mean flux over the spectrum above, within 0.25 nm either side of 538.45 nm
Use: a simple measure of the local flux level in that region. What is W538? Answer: 8.8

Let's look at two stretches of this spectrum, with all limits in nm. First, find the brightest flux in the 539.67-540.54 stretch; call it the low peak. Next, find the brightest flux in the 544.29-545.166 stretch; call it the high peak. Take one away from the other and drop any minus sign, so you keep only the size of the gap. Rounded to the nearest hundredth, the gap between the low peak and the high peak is 1.16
